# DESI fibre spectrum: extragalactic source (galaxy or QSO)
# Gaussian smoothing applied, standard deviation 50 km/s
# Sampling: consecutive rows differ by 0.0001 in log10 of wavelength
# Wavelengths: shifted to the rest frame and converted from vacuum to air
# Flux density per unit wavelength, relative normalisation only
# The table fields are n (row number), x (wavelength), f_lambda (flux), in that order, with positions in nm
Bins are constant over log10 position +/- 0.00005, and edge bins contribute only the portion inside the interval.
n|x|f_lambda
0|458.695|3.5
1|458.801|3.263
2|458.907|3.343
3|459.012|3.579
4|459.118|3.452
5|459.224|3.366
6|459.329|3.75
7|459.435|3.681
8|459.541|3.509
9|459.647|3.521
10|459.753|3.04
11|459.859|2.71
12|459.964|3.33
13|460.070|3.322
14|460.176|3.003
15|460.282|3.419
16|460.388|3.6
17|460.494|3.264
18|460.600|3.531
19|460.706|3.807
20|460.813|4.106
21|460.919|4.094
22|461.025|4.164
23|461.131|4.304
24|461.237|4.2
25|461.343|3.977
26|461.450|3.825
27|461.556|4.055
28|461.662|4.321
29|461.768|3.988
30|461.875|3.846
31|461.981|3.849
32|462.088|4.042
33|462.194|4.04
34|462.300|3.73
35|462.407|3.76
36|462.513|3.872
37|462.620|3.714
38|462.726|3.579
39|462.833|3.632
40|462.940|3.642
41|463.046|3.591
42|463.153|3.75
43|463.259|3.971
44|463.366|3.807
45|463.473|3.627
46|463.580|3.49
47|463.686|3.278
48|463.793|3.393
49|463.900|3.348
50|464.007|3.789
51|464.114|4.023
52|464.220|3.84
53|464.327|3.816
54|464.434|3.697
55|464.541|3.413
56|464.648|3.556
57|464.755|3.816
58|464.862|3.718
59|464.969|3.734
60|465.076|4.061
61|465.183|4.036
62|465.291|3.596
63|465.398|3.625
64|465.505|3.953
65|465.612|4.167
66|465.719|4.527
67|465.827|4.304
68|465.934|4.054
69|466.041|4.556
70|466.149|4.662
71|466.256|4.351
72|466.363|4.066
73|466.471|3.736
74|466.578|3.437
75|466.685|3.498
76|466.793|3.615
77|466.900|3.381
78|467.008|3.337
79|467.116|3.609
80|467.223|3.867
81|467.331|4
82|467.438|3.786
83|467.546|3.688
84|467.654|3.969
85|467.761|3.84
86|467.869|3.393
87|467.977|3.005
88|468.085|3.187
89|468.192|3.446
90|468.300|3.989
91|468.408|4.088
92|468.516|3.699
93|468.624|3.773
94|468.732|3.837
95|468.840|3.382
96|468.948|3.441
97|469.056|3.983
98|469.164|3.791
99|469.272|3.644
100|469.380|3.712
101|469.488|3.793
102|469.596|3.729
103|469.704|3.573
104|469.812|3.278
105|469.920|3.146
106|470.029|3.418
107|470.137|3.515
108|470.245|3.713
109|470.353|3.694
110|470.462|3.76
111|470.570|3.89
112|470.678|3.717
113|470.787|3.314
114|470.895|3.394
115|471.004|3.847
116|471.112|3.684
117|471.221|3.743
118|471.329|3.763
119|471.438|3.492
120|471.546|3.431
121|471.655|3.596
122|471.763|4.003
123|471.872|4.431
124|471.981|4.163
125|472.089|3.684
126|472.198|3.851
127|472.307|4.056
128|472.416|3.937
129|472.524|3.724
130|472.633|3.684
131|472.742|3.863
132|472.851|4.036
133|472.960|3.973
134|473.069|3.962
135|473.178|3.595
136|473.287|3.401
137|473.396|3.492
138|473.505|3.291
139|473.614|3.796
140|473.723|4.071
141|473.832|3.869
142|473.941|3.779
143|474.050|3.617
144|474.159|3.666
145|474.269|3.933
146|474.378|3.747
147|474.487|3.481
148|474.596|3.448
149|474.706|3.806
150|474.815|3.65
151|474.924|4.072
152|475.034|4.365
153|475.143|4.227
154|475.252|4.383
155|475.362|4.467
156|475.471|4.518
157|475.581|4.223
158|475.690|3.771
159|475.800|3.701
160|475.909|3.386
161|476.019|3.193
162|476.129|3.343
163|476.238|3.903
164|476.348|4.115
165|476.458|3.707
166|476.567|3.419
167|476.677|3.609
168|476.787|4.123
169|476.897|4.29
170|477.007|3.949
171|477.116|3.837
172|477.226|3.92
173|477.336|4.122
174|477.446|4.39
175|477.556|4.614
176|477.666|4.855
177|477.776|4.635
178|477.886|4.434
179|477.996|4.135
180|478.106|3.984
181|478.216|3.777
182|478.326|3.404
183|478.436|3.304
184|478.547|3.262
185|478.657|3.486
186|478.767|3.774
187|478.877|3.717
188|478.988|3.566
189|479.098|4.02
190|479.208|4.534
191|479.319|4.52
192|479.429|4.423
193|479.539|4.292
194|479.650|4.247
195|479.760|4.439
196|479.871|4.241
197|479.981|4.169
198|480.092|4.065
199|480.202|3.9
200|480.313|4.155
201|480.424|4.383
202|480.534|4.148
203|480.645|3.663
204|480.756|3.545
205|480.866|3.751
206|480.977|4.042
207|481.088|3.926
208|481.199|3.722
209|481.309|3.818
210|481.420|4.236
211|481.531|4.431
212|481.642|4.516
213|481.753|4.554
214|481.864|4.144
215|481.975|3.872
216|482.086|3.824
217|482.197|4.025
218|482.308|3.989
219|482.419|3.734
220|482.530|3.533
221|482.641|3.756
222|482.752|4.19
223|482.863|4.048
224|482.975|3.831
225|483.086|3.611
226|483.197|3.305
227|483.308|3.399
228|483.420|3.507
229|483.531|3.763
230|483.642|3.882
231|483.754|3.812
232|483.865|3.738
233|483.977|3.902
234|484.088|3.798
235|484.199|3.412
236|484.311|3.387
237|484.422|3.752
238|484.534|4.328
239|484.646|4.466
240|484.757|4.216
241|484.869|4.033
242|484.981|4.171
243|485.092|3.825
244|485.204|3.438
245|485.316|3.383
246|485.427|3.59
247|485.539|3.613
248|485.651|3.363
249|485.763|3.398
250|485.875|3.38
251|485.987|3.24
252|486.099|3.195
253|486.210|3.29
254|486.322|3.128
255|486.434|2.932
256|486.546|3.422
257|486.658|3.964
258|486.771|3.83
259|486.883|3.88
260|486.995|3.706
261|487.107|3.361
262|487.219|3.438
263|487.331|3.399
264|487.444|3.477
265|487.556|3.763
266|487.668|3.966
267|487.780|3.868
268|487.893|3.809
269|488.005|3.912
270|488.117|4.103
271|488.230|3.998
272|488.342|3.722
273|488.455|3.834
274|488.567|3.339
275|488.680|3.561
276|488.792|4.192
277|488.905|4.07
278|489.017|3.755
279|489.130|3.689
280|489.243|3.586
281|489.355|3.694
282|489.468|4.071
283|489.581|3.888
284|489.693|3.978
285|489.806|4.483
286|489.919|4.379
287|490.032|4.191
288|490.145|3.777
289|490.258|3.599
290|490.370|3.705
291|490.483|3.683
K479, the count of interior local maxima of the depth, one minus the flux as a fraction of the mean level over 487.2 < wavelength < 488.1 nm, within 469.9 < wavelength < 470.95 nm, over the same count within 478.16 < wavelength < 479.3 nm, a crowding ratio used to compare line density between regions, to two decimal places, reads 1.00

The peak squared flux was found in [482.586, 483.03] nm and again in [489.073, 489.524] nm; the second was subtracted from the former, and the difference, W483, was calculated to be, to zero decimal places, 1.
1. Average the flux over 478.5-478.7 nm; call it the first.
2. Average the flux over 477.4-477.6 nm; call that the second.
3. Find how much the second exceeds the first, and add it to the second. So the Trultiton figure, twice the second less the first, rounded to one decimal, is 5.6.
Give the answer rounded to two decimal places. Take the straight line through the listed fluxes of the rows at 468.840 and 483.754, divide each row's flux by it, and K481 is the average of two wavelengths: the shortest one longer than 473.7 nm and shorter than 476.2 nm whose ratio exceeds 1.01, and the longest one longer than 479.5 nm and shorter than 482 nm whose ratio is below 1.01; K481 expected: 477.46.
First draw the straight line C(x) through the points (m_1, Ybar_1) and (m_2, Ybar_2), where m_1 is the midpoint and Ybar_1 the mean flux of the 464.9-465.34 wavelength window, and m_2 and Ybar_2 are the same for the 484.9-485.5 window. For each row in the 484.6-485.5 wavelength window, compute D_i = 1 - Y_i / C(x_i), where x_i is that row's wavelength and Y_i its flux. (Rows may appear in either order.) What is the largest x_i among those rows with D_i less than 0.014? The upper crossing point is 485.092 nm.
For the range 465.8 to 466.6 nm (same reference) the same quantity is 466.363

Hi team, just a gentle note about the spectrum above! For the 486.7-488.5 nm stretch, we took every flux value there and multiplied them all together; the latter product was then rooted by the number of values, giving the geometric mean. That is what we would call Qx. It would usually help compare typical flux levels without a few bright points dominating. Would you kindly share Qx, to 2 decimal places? 3.75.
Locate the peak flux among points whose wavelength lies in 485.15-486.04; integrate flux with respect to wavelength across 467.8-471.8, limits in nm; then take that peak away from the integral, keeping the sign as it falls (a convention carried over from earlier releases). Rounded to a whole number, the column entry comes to 11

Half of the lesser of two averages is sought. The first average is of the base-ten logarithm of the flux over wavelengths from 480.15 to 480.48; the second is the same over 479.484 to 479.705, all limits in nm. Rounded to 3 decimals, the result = 0.309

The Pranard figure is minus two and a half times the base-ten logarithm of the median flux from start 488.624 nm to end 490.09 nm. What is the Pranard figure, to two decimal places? -1.50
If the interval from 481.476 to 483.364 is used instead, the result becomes -1.47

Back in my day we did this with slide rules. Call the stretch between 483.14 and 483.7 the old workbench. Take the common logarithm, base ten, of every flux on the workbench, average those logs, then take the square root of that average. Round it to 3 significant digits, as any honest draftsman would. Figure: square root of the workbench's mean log 0.743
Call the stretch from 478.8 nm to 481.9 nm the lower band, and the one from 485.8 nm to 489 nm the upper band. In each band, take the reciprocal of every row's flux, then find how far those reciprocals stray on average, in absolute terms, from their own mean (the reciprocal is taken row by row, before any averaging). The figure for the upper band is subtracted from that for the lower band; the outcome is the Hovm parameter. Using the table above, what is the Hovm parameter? -0.007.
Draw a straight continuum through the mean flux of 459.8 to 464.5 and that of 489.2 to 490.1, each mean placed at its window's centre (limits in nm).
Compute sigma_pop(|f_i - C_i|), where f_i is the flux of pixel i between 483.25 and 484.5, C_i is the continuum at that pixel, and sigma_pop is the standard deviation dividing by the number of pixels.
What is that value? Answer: 0.191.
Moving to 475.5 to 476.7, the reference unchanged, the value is 0.197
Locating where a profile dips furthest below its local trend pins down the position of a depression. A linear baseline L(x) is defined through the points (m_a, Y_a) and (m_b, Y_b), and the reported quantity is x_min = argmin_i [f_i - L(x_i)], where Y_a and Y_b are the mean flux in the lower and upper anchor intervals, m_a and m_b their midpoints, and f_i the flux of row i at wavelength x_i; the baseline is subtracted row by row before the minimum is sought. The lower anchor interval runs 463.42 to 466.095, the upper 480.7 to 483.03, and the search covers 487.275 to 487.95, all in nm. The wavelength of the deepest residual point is 487.331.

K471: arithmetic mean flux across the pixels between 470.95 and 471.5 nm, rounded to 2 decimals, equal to 3.71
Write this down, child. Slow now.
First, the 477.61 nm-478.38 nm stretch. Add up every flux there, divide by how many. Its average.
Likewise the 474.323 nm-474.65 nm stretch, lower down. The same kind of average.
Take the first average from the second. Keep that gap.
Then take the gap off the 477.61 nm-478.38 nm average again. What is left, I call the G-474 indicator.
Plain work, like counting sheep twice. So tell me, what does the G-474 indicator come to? 4.79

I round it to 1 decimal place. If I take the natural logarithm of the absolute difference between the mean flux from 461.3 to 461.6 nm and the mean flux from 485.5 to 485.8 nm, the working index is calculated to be -0.7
